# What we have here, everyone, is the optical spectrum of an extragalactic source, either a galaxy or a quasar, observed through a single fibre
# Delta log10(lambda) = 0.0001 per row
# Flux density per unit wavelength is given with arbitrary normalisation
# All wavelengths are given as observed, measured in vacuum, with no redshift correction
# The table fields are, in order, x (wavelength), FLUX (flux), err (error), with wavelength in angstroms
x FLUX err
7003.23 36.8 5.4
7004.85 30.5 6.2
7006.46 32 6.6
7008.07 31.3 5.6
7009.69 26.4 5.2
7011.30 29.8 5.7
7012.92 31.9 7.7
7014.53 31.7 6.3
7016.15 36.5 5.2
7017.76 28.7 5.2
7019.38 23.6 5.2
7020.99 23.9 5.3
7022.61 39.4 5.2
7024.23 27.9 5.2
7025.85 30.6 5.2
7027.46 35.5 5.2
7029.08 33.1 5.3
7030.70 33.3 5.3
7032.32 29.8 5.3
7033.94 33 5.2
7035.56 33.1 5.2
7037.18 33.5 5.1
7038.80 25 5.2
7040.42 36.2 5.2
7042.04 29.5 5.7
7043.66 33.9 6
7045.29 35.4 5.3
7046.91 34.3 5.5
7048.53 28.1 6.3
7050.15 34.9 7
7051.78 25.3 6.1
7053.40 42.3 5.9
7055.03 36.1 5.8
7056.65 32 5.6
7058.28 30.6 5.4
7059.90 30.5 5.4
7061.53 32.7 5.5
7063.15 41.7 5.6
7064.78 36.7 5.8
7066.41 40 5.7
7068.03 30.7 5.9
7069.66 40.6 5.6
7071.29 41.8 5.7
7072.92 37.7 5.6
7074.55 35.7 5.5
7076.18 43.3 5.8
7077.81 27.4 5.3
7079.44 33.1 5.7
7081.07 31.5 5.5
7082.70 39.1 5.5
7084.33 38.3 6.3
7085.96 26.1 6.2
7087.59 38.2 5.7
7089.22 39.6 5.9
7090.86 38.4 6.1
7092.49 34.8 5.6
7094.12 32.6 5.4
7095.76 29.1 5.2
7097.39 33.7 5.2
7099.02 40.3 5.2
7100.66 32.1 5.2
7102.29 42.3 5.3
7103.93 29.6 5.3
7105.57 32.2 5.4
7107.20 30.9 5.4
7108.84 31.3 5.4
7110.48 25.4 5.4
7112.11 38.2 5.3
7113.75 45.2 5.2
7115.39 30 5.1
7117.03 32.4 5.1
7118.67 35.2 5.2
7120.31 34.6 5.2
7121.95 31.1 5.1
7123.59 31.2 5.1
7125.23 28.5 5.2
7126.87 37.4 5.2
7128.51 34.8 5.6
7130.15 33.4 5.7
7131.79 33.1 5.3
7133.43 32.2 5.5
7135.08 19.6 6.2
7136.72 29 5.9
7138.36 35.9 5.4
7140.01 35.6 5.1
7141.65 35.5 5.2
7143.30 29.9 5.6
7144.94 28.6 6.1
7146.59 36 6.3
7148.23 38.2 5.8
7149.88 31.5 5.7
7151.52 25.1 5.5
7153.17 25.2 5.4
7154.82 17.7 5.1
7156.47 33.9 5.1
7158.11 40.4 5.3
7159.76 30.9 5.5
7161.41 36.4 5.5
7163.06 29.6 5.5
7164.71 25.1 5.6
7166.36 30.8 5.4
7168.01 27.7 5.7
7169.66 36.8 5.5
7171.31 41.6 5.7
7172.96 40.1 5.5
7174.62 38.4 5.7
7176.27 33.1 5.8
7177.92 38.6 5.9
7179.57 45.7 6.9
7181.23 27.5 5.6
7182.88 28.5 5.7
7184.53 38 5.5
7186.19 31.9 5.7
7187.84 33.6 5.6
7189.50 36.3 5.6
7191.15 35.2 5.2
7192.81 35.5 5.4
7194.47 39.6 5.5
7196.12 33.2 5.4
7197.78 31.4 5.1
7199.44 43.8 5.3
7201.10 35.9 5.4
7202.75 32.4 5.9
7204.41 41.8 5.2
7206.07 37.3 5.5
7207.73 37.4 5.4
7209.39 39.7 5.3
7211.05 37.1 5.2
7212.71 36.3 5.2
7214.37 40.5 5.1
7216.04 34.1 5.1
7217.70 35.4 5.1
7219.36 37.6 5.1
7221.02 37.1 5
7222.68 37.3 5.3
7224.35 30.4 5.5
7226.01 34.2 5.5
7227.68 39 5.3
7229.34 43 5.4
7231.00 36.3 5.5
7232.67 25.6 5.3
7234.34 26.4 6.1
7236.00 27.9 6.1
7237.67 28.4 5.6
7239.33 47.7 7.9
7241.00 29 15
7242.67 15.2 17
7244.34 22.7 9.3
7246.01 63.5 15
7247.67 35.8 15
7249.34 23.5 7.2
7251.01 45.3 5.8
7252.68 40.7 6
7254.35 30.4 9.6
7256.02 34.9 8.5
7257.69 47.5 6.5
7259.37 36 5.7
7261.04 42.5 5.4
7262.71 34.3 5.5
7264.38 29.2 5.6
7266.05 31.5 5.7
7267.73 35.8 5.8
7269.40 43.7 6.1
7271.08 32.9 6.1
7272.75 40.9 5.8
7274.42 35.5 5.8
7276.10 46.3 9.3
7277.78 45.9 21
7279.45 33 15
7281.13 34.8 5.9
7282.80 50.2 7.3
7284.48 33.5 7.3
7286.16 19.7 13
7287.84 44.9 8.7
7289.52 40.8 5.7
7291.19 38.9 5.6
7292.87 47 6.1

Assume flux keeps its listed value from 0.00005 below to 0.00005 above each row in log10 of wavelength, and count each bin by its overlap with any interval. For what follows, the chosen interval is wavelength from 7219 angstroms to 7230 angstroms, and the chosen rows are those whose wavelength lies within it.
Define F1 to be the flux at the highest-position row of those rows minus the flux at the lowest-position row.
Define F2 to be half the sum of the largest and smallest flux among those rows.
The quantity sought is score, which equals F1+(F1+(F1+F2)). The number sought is 53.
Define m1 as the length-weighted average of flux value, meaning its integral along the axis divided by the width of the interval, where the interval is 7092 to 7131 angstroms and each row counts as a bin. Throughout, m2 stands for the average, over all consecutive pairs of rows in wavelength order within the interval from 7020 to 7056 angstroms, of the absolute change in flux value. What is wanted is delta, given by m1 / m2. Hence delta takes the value 5.7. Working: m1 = 33.6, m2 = 5.9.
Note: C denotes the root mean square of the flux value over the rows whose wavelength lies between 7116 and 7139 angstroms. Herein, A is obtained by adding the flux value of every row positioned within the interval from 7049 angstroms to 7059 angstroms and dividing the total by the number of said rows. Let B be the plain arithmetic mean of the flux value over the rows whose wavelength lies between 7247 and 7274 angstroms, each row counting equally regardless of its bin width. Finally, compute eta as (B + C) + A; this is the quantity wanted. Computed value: 102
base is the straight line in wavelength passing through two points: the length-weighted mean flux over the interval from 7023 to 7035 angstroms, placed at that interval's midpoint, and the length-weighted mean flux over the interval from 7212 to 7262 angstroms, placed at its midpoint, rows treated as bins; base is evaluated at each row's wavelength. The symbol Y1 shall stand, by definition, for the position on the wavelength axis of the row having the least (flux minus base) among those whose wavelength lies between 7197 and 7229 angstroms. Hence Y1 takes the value 7224.35 angstroms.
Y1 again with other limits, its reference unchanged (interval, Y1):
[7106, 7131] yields 7110.48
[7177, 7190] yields 7181.23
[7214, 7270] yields 7242.67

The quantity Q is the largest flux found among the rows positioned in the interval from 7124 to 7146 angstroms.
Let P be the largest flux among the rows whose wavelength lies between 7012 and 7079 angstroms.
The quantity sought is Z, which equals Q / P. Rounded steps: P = 43.3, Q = 37.4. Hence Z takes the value 0.86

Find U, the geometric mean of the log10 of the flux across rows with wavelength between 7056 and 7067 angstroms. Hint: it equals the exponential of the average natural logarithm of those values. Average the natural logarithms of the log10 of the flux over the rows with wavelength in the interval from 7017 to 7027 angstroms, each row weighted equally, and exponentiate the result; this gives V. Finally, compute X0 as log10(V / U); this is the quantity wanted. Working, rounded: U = 1.539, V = 1.45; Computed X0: -0.025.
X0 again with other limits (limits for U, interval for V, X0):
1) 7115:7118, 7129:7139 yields -0.006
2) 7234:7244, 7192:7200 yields 0.037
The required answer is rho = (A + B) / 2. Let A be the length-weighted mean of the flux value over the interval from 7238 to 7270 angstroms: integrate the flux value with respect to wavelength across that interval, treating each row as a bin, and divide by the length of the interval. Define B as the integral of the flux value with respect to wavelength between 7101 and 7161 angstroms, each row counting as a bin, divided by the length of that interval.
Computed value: 34.2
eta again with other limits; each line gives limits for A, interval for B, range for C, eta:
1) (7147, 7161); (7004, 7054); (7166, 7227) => 98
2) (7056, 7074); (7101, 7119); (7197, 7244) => 105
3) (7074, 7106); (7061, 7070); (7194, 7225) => 109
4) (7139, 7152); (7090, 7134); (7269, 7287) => 105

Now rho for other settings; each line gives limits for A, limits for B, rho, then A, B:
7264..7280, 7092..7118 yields 35.8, 37.8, 33.7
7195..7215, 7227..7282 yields 36.6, 37.2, 35.9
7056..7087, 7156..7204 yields 35.1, 35.3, 35.0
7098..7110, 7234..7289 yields 35.0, 33.8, 36.2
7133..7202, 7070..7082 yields 34.7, 33.3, 36.0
